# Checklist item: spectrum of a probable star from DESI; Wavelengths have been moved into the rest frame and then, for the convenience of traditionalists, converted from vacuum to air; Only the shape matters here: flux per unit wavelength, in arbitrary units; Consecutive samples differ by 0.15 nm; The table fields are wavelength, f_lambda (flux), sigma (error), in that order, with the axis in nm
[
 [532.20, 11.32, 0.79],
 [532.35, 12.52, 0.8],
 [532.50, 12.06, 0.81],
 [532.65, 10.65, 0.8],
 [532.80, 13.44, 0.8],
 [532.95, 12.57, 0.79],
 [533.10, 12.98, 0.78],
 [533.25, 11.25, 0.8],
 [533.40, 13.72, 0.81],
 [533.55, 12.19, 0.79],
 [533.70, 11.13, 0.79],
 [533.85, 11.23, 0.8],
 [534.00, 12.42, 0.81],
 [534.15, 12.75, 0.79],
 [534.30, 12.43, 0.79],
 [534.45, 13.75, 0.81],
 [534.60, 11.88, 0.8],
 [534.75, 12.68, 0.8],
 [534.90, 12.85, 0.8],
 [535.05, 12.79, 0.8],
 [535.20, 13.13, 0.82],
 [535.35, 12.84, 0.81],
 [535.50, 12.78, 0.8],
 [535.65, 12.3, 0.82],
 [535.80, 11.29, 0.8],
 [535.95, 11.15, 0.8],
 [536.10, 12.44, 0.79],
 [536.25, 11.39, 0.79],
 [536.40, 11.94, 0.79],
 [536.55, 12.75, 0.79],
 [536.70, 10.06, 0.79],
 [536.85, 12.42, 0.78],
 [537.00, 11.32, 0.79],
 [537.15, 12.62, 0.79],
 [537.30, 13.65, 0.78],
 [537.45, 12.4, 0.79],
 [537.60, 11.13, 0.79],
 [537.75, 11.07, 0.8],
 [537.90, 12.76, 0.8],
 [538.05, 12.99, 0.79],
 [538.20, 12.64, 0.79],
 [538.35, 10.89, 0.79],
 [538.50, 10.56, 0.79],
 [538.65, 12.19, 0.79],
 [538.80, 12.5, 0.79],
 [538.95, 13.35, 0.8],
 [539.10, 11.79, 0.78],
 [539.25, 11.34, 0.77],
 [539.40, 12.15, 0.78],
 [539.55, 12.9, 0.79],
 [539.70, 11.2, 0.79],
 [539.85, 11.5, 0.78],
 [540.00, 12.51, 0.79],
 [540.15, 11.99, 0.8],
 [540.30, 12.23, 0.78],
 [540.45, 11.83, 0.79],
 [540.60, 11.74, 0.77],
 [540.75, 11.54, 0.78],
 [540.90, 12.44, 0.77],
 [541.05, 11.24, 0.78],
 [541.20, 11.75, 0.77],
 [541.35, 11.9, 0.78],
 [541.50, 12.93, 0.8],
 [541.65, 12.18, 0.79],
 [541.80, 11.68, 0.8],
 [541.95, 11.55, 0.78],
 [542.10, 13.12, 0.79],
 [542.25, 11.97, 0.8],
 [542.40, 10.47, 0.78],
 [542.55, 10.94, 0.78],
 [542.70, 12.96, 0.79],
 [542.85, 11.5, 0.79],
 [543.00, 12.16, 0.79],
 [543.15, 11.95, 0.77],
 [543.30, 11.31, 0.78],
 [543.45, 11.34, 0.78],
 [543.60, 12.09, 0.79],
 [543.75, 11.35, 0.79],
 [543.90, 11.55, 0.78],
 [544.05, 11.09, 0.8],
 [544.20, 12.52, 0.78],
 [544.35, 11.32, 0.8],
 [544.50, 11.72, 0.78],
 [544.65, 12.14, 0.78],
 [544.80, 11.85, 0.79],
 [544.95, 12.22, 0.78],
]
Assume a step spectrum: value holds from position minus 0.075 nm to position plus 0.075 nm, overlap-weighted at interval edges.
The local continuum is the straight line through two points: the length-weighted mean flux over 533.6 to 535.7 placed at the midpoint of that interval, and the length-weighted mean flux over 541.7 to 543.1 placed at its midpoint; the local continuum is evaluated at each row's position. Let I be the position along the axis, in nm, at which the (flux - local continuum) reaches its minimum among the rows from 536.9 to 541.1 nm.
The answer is 538.50 nm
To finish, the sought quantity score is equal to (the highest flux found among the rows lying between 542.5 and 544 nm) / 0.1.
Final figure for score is 130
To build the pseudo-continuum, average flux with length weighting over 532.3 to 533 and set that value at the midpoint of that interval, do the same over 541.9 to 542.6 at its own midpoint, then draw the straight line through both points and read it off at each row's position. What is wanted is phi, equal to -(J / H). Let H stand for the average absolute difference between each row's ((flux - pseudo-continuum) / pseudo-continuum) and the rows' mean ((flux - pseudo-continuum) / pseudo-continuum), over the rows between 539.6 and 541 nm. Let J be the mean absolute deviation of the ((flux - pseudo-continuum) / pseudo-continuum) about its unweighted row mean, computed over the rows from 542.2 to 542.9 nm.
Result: -2.0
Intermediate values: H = 0.031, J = 0.061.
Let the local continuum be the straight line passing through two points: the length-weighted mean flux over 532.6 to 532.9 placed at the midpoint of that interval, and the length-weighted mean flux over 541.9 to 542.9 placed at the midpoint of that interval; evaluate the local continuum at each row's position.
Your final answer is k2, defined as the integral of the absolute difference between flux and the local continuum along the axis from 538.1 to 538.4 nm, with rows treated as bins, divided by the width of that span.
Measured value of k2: 0.9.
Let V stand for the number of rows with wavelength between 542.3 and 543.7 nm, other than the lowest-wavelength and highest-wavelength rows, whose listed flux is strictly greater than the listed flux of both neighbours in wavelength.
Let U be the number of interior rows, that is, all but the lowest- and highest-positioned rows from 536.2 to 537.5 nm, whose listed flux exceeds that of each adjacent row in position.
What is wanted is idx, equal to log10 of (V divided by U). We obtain -0.18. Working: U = 3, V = 2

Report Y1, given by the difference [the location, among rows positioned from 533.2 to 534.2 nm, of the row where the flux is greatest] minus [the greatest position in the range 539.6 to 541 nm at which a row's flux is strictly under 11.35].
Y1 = -6.30 nm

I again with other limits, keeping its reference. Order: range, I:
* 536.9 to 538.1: 537.75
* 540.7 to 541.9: 541.05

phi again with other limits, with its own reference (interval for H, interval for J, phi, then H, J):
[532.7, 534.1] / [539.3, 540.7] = -0.5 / 0.063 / 0.032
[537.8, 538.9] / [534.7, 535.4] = -0.1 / 0.065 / 0.009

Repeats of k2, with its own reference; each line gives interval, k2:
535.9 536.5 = 0.5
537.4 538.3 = 0.8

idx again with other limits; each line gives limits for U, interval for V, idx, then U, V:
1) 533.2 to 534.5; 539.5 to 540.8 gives 0.00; 2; 2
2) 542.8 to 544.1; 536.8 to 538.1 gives -0.48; 3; 1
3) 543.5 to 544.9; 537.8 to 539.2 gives -0.18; 3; 2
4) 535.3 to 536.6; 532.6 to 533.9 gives 0.48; 1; 3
